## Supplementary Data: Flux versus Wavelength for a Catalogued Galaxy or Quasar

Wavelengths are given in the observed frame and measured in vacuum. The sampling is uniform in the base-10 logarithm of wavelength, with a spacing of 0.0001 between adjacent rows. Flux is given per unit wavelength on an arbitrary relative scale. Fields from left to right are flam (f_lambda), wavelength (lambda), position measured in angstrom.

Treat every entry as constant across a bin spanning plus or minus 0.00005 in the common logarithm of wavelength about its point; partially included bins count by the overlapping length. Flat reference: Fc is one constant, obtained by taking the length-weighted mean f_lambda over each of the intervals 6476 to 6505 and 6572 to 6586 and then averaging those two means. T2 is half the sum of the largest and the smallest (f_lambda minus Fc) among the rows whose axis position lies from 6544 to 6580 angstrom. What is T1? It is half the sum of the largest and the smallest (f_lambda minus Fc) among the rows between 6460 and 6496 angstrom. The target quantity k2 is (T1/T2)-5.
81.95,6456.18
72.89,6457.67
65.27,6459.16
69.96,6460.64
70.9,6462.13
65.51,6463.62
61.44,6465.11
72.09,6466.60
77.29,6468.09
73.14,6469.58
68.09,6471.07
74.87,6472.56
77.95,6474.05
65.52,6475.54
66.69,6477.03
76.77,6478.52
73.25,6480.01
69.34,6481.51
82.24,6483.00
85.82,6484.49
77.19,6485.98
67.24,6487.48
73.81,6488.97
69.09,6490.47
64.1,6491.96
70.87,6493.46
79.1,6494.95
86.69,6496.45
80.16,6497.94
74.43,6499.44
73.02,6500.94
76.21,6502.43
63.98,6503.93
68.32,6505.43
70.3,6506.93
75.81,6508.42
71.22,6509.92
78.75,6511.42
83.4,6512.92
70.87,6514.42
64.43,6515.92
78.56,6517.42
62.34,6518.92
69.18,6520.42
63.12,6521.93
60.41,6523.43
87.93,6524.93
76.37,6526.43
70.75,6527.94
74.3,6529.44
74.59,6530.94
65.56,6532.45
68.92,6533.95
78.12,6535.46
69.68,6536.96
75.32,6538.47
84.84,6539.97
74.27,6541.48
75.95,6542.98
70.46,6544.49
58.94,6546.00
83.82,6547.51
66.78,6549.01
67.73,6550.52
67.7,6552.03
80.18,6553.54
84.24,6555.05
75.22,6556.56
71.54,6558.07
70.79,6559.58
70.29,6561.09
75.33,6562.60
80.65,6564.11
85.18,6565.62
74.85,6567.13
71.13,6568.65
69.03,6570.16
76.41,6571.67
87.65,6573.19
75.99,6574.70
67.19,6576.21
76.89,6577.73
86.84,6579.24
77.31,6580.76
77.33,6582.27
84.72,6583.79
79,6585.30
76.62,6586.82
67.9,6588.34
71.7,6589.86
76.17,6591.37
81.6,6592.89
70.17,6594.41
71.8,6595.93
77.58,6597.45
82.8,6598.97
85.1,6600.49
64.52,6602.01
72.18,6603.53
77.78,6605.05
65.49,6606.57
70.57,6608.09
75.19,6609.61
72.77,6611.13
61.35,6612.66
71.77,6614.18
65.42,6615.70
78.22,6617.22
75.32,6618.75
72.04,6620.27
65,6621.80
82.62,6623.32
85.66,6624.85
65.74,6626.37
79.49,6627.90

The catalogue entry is -4.10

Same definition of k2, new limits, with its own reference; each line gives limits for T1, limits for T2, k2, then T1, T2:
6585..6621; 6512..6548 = -3.93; -3.4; -3.2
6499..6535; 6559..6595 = -7.97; -2.4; 0.8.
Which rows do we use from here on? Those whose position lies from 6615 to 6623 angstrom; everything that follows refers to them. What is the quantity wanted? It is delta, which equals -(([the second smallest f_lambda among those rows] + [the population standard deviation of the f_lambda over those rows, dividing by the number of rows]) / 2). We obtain -35.3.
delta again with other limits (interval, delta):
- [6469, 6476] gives -36.3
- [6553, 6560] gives -38.3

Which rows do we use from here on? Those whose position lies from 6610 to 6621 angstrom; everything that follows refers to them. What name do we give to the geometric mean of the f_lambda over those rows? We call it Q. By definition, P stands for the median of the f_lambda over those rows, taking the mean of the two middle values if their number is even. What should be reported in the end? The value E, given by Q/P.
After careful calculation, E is 0.98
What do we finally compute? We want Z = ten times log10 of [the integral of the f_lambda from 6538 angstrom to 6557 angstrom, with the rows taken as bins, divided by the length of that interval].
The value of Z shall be 18.71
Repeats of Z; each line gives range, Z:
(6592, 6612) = 18.71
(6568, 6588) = 18.88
